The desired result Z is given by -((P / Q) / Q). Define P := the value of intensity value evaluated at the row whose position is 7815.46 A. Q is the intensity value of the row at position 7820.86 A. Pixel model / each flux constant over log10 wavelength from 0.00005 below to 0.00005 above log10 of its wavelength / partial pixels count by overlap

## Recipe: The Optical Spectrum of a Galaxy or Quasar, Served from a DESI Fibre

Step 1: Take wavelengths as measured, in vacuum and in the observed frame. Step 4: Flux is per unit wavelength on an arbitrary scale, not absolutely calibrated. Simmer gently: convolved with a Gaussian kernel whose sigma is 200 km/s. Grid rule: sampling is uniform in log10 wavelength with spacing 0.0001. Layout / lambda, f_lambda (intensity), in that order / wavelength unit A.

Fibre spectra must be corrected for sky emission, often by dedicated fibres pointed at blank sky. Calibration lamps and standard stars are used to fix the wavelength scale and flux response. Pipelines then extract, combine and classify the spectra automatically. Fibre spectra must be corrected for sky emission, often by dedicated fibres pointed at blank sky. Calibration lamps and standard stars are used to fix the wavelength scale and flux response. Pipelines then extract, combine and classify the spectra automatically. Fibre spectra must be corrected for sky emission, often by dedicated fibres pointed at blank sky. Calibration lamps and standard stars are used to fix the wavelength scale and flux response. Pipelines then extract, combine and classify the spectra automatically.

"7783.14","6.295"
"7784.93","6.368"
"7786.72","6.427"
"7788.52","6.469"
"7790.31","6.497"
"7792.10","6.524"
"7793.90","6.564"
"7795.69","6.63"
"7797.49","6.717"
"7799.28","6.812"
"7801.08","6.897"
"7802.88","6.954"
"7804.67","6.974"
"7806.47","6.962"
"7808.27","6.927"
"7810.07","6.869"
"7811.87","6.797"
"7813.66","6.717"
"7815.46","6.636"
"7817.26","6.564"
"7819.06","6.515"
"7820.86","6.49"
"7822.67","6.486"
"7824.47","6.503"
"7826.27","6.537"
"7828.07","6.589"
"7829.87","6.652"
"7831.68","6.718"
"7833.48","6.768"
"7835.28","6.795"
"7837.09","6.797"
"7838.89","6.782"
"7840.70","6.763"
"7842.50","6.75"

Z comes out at -0.158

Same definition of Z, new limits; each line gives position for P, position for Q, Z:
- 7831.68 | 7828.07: -0.155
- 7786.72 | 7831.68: -0.142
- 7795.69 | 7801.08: -0.139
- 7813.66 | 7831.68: -0.149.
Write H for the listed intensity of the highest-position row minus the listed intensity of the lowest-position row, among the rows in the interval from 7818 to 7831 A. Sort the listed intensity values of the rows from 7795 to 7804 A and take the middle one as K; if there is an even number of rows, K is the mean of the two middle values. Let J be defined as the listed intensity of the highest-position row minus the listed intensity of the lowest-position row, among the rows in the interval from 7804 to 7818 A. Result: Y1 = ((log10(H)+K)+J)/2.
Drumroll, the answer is 2.77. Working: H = 0.14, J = -0.41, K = 6.81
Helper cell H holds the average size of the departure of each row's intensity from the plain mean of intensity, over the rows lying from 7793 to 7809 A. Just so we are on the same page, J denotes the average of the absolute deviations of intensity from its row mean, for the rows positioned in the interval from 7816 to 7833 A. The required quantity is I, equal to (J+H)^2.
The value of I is 0.036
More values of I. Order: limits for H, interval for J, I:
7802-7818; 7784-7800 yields 0.057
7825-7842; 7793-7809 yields 0.043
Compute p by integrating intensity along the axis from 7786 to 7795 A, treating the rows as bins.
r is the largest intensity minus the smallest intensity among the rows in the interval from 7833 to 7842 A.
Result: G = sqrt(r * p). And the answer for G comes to 1.4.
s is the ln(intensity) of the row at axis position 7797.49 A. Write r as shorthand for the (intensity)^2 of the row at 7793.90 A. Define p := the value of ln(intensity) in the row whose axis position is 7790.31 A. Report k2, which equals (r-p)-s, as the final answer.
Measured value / 39.3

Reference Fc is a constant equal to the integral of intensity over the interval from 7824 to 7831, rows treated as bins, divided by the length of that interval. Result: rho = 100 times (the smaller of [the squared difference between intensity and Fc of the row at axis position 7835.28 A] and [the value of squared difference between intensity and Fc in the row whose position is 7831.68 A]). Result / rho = 1.9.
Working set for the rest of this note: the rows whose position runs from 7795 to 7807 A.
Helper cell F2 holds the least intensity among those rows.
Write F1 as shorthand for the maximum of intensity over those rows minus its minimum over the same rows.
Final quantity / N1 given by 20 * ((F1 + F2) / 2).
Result 69.7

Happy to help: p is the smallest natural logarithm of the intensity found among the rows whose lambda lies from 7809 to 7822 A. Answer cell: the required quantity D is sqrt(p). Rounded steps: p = 1.870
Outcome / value 1.37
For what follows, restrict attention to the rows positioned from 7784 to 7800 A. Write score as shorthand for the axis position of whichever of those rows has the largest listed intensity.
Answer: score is 7799.28 A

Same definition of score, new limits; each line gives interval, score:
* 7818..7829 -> 7828.07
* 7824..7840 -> 7837.09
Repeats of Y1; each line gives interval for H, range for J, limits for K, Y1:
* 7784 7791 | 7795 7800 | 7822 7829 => 2.91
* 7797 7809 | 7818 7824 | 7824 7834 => 2.96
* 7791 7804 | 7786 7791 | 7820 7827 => 3.10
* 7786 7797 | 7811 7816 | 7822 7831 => 2.84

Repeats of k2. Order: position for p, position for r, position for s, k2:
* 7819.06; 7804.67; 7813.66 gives 44.9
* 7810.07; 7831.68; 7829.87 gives 41.3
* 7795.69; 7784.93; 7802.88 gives 36.7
